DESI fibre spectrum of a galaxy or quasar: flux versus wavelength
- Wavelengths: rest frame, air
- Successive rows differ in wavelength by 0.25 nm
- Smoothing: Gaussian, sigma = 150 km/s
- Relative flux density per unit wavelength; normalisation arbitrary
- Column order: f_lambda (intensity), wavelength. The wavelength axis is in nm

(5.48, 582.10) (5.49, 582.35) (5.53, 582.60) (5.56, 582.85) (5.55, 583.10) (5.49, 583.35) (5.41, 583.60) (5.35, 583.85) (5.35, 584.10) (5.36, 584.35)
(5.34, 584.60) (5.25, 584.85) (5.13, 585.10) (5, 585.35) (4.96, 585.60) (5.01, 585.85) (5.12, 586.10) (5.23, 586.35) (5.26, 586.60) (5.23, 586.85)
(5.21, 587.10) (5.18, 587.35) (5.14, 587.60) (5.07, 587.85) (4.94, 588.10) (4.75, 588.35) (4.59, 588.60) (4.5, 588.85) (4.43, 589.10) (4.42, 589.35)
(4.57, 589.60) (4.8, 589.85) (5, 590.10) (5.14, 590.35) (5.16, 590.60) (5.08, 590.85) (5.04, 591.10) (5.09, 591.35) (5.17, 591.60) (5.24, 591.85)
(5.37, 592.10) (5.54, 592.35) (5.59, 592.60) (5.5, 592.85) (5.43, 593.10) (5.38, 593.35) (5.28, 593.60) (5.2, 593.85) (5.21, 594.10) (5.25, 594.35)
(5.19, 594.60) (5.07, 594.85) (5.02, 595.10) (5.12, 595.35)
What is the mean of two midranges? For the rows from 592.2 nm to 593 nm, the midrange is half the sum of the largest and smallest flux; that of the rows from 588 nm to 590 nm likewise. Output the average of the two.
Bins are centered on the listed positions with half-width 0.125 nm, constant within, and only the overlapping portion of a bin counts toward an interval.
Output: 5.11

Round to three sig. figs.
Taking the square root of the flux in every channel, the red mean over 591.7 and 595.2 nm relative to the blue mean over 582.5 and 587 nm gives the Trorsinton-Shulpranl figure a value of 1.00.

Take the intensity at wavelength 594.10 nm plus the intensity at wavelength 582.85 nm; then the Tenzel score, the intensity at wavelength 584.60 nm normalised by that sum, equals 0.496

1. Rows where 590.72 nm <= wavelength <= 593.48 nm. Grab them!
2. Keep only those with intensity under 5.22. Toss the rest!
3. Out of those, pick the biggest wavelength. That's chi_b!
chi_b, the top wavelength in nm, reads 591.60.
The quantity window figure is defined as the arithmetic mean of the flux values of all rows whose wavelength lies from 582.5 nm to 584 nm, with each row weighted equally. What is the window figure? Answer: 5.48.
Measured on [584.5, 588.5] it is 5.11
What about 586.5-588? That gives 5.18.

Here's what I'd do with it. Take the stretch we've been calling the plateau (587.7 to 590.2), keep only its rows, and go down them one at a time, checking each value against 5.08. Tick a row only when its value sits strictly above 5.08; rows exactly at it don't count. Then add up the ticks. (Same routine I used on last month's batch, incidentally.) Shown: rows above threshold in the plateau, 0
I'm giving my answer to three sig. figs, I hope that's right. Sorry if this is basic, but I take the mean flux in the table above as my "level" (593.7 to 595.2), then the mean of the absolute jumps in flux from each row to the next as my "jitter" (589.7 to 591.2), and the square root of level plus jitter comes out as 2.29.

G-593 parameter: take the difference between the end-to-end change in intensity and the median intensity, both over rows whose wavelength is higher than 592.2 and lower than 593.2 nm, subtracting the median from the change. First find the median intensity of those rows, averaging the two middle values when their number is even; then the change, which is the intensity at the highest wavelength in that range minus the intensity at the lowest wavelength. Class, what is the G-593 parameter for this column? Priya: -5.63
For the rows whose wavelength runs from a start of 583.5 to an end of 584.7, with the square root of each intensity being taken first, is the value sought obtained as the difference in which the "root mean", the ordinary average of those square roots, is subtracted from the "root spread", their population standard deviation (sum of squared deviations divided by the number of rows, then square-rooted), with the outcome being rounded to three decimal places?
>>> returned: -2.310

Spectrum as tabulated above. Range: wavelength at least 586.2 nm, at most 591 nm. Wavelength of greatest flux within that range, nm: 586.60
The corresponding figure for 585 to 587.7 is 586.60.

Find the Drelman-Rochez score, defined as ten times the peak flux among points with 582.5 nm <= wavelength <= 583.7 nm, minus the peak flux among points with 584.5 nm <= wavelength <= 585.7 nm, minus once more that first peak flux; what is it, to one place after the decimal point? 44.7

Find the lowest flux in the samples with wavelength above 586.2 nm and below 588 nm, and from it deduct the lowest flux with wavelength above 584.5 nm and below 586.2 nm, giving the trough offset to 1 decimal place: 0.1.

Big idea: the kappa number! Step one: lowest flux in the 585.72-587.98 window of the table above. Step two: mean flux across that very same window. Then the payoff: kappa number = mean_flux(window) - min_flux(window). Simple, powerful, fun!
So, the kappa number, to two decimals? 0.15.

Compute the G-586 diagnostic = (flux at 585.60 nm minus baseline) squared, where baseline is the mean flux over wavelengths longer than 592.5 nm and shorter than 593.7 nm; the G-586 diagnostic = 0.23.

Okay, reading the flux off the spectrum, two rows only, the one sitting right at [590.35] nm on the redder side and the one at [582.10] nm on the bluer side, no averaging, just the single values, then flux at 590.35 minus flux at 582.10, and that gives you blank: -0.3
